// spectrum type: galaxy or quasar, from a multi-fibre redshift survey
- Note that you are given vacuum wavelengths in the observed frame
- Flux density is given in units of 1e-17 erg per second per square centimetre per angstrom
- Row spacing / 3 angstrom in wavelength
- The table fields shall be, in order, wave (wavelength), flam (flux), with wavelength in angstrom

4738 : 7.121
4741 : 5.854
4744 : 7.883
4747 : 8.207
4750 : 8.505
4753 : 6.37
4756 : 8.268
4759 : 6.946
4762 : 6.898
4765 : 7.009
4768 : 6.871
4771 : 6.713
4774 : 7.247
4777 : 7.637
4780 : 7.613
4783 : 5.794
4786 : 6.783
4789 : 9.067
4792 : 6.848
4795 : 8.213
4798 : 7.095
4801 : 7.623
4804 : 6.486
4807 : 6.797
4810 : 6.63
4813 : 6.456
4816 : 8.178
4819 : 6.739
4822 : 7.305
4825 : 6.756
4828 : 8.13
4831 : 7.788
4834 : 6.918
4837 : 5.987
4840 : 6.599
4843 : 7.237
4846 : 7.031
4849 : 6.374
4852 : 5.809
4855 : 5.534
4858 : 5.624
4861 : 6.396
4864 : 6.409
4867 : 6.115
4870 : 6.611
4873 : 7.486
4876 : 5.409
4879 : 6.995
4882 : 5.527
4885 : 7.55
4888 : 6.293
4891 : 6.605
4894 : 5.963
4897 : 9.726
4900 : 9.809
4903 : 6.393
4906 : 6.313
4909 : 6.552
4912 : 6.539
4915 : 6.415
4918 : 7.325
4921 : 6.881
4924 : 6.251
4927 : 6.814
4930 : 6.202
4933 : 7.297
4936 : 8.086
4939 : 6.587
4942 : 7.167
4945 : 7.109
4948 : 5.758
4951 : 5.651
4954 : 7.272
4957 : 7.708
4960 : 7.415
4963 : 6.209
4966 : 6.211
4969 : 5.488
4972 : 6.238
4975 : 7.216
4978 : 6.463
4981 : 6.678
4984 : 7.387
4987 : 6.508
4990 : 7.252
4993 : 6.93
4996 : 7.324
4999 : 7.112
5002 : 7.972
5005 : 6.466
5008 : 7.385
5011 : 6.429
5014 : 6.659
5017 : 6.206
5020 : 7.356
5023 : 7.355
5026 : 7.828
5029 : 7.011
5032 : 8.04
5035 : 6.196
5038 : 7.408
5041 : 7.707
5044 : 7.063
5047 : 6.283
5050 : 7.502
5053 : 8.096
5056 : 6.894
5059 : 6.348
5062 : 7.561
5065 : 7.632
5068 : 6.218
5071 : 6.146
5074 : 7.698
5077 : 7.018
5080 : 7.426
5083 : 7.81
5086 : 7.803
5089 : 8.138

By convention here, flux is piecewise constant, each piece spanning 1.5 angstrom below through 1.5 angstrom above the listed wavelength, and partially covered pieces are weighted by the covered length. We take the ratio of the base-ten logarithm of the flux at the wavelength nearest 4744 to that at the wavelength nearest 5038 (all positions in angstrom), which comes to 1.031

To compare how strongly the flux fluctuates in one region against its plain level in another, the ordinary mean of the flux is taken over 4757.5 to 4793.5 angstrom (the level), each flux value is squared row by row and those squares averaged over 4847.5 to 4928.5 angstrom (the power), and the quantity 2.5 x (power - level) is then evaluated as 96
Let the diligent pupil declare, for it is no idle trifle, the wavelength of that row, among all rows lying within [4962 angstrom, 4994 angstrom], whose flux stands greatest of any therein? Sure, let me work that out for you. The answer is 4984 angstrom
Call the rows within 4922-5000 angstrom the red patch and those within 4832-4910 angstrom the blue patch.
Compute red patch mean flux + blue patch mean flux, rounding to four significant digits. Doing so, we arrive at 13.45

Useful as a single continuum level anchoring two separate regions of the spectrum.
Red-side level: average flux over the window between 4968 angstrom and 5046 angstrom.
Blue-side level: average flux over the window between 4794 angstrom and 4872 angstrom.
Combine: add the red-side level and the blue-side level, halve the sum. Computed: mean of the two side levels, 6.89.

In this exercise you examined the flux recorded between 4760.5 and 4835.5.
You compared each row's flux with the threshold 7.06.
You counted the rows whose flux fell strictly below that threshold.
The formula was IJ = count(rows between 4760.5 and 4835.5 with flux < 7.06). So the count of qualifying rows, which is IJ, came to 14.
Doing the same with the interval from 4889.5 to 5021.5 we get 26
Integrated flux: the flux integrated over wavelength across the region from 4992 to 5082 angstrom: 640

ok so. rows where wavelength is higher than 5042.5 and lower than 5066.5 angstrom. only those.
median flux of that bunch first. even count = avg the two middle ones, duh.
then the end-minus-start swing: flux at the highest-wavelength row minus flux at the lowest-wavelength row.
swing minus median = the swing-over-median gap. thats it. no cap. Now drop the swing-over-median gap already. -6.7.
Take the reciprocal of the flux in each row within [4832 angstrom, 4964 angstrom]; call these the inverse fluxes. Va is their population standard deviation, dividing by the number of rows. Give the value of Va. 0.018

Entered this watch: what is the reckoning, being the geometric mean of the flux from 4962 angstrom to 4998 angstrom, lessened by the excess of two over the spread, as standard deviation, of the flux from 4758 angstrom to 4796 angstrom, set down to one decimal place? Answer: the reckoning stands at 5.4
